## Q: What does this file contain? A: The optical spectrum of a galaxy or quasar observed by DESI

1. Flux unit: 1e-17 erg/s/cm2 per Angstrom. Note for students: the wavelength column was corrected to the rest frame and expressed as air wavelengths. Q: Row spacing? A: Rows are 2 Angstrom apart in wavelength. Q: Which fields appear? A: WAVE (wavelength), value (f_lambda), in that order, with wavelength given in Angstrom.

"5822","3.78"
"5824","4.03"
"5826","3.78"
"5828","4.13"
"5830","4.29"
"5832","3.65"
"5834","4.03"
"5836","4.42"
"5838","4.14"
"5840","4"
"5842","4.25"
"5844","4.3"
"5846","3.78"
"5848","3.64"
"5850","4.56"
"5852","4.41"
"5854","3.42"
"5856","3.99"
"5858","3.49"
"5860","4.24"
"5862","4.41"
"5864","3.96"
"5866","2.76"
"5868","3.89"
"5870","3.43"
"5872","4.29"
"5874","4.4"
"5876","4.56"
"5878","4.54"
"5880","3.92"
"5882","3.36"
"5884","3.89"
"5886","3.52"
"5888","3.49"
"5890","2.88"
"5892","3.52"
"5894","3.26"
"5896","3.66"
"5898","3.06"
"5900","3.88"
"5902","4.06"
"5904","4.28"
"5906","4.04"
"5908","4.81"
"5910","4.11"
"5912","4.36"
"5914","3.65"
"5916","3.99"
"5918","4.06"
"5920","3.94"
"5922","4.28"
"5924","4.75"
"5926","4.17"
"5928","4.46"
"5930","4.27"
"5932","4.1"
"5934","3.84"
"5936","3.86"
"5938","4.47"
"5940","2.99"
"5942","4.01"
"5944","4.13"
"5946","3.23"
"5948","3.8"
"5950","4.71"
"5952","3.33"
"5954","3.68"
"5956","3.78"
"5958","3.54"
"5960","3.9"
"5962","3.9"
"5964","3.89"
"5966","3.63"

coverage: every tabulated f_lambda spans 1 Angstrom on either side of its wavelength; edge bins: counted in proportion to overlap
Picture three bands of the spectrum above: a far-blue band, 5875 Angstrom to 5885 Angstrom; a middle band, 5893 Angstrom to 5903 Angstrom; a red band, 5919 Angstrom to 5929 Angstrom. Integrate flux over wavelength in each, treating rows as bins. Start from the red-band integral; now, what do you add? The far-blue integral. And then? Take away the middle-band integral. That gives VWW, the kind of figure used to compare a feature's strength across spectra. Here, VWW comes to 48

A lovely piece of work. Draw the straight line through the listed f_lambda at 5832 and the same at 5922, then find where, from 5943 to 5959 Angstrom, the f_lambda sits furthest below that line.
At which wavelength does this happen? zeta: 5946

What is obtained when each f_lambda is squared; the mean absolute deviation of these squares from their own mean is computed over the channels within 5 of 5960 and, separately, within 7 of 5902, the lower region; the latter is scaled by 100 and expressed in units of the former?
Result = 343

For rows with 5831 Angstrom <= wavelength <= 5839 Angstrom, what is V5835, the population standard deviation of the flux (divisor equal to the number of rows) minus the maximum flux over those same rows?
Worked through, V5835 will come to -4.14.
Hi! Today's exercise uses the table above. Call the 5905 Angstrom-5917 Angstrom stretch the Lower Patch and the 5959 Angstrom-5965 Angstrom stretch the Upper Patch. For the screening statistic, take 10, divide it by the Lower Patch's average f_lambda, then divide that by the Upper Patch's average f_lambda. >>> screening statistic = 0.62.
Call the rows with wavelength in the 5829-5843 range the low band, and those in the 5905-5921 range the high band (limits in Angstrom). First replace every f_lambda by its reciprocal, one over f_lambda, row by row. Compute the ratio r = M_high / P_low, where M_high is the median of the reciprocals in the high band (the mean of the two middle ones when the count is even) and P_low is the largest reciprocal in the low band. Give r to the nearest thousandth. 0.901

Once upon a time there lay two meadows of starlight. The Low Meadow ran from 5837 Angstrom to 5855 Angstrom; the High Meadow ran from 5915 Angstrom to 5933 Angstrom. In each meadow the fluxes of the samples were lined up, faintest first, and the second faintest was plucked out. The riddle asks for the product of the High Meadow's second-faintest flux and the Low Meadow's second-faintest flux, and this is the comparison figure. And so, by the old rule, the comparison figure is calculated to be 14.5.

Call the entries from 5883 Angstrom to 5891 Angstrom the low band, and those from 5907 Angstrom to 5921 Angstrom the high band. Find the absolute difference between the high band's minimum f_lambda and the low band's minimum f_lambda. 0.8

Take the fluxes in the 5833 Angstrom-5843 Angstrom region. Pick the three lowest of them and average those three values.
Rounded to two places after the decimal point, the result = 4.06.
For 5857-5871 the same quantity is 3.23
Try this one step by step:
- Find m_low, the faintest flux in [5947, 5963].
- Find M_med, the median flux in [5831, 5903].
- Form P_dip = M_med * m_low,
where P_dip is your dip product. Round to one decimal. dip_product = 13.0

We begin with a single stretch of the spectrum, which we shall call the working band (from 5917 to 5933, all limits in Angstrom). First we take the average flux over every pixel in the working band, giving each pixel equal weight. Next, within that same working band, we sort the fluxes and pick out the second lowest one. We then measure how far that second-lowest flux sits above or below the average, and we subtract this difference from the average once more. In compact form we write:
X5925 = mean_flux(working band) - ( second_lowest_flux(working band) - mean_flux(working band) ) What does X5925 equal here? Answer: 4.4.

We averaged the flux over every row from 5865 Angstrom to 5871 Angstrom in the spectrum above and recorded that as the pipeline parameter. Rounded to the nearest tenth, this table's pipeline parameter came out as 3.4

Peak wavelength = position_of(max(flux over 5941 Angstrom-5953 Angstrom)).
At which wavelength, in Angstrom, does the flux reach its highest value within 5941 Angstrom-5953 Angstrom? 5950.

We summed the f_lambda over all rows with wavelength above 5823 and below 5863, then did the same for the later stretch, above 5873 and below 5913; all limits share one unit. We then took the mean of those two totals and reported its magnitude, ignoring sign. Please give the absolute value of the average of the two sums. 79.3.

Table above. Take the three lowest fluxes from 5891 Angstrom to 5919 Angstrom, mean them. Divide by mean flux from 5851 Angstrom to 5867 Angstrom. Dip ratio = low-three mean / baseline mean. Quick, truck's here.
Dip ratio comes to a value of 0.86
